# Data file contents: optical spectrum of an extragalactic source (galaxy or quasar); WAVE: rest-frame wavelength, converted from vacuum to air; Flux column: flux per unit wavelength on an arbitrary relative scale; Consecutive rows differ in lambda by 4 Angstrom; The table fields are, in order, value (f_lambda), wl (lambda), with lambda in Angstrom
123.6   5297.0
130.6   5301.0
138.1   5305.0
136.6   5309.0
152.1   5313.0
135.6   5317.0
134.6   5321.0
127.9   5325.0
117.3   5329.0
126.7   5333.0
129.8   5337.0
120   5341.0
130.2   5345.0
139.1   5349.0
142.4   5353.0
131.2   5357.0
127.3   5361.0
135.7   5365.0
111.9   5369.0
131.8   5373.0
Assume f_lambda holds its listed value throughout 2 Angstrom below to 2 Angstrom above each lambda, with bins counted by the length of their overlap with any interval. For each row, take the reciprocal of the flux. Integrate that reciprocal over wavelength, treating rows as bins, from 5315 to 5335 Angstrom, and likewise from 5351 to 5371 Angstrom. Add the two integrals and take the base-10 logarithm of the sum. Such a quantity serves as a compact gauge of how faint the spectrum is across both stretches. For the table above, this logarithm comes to -0.507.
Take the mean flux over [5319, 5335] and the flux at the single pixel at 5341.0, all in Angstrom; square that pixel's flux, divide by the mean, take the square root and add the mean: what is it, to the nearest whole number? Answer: 137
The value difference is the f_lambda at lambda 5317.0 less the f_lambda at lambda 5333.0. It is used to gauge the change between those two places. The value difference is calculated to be 9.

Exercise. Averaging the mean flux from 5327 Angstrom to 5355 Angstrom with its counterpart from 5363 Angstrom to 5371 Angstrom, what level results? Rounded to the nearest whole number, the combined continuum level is 127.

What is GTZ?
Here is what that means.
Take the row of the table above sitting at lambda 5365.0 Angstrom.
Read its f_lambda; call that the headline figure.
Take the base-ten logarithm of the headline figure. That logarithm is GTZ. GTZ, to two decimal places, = 2.13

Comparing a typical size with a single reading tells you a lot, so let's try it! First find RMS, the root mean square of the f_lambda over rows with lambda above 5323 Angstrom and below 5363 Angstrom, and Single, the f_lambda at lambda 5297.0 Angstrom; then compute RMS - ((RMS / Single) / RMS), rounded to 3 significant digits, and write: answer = 129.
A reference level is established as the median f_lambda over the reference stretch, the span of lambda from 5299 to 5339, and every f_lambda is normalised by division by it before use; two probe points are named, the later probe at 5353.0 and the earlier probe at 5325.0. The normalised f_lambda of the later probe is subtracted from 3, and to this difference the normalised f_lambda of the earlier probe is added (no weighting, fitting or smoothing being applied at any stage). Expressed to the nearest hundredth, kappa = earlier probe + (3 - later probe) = 2.89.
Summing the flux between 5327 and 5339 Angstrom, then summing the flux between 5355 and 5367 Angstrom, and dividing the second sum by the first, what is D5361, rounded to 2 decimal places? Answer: 1.05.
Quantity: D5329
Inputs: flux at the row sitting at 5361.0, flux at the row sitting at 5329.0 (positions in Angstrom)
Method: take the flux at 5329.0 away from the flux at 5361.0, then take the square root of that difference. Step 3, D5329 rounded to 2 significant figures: 3.2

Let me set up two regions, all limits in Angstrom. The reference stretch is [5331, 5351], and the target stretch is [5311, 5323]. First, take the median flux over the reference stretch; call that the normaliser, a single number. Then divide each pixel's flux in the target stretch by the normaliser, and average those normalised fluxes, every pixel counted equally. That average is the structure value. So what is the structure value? 1.08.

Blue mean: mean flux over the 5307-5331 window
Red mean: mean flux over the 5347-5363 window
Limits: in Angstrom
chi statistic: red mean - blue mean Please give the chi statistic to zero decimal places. 1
